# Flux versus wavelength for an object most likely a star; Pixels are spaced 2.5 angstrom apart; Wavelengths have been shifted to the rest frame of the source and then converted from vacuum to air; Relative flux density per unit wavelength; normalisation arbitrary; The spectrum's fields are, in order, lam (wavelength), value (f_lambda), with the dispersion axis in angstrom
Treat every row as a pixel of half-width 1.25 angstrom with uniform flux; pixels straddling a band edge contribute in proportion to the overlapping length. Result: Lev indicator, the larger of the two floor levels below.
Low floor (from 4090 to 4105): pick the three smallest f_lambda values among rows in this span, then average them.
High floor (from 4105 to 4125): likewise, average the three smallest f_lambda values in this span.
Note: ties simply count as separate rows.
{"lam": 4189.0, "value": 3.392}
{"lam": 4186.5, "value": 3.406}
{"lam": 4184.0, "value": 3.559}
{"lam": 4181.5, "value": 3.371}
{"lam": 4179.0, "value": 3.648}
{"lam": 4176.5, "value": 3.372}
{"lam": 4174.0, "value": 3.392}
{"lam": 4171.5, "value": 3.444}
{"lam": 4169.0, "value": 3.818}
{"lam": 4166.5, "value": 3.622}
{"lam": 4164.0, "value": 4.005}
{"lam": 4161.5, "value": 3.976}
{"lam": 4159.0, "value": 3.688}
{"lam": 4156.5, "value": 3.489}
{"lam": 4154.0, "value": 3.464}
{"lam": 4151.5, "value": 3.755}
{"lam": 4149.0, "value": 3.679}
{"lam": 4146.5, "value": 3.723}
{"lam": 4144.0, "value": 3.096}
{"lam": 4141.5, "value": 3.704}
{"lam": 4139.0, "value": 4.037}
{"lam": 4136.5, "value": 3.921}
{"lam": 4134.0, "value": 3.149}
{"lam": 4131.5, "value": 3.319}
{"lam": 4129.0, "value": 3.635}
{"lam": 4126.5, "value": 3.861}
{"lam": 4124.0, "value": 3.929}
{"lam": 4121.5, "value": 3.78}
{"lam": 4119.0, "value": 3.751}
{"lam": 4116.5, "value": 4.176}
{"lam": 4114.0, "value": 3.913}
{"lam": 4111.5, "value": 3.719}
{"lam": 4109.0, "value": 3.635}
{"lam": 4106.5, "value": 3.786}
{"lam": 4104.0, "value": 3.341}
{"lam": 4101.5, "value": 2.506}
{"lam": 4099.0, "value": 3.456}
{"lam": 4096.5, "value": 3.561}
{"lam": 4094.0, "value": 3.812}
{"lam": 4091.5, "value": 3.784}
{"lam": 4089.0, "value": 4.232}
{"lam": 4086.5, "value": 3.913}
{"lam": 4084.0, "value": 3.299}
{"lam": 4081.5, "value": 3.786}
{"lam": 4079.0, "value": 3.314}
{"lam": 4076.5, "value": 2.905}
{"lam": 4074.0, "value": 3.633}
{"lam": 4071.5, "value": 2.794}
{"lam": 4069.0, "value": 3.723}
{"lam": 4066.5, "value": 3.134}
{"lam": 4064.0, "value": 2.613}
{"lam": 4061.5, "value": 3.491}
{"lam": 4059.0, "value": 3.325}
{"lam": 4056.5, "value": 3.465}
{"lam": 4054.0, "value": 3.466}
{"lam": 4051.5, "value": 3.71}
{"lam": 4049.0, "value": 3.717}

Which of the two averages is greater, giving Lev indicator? 3.70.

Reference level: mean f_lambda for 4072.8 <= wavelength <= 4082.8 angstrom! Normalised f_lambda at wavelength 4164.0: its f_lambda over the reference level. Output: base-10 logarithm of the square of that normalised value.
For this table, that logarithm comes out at 0.140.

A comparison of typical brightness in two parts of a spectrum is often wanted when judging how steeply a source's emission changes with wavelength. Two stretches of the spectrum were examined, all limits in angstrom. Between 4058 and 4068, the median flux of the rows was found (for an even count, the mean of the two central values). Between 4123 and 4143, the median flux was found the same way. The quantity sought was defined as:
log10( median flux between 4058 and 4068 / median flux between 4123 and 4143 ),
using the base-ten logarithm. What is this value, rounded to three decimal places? -0.069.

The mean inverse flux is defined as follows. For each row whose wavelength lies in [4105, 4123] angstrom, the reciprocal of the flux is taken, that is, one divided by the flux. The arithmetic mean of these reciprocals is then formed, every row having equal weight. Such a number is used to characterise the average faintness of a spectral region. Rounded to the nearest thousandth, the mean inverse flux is 0.262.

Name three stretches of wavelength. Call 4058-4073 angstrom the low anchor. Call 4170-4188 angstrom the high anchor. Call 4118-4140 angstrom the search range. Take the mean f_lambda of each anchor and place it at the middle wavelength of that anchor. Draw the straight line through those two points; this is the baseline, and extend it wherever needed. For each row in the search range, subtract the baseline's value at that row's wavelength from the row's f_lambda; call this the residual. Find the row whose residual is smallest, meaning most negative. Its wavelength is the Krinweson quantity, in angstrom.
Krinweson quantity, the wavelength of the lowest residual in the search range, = 4134.0 angstrom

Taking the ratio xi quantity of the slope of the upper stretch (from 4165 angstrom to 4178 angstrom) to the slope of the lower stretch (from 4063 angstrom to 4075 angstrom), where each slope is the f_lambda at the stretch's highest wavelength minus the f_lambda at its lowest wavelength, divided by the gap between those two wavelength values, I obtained -0.2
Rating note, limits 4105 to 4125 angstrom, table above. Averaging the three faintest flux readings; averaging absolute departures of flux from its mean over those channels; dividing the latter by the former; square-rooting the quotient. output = 0.19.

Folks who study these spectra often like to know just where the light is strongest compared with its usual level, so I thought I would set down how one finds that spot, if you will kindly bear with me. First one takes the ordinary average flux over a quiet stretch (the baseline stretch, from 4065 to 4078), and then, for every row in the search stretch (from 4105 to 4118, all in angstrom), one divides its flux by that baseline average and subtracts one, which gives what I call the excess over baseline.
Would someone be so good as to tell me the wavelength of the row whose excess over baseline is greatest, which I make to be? 4116.5 angstrom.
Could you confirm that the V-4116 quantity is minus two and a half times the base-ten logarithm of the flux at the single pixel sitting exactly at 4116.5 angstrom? -1.55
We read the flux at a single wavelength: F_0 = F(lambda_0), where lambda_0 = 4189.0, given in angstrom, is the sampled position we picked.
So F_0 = 3.392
